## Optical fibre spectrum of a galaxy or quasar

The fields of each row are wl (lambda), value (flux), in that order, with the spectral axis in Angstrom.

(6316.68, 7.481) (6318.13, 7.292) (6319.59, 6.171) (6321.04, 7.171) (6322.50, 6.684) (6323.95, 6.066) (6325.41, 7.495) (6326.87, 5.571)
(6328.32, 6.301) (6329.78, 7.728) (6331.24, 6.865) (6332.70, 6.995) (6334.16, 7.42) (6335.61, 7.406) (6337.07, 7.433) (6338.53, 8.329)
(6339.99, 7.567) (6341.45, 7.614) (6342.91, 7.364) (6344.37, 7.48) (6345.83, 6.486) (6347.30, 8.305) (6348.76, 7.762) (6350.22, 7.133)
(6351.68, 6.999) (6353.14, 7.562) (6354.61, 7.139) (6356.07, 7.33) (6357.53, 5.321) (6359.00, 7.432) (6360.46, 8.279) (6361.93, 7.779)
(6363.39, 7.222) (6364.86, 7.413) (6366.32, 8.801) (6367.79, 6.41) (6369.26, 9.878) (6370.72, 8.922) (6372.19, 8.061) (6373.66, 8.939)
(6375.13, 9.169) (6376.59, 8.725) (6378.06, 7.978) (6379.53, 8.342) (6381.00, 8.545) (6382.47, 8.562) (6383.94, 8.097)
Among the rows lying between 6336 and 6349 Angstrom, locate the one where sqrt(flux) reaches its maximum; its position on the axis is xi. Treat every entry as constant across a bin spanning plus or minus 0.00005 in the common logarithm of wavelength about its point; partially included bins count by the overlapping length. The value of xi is 6338.53 Angstrom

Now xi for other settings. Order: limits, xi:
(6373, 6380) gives 6375.13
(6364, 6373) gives 6369.26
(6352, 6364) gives 6360.46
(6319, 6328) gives 6325.41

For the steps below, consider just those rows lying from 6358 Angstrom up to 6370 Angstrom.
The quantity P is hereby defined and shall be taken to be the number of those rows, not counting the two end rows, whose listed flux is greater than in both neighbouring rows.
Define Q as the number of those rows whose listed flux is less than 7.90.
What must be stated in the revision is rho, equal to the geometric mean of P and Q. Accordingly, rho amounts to 3.16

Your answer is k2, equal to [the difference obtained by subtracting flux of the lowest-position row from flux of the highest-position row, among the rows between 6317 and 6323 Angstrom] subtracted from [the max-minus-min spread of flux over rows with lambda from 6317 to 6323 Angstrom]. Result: 1.7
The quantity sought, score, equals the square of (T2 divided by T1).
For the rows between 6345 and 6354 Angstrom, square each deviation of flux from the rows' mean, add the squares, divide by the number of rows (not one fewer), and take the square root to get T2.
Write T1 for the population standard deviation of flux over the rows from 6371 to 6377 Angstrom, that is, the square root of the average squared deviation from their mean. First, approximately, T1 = 0.41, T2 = 0.58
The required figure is 2.0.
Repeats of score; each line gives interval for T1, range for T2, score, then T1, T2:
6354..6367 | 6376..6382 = 0.1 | 0.90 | 0.28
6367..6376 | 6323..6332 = 0.5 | 1.10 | 0.77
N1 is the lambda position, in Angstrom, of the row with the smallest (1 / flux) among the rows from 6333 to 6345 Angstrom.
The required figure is 6338.53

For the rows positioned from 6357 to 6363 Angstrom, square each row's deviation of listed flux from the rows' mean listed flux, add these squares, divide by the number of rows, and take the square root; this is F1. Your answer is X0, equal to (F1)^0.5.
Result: 1.1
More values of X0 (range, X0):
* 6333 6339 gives 0.6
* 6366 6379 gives 1.0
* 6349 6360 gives 0.8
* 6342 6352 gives 0.7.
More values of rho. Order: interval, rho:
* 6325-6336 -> 4.00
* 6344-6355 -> 3.74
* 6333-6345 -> 3.74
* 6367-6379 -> 1.41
